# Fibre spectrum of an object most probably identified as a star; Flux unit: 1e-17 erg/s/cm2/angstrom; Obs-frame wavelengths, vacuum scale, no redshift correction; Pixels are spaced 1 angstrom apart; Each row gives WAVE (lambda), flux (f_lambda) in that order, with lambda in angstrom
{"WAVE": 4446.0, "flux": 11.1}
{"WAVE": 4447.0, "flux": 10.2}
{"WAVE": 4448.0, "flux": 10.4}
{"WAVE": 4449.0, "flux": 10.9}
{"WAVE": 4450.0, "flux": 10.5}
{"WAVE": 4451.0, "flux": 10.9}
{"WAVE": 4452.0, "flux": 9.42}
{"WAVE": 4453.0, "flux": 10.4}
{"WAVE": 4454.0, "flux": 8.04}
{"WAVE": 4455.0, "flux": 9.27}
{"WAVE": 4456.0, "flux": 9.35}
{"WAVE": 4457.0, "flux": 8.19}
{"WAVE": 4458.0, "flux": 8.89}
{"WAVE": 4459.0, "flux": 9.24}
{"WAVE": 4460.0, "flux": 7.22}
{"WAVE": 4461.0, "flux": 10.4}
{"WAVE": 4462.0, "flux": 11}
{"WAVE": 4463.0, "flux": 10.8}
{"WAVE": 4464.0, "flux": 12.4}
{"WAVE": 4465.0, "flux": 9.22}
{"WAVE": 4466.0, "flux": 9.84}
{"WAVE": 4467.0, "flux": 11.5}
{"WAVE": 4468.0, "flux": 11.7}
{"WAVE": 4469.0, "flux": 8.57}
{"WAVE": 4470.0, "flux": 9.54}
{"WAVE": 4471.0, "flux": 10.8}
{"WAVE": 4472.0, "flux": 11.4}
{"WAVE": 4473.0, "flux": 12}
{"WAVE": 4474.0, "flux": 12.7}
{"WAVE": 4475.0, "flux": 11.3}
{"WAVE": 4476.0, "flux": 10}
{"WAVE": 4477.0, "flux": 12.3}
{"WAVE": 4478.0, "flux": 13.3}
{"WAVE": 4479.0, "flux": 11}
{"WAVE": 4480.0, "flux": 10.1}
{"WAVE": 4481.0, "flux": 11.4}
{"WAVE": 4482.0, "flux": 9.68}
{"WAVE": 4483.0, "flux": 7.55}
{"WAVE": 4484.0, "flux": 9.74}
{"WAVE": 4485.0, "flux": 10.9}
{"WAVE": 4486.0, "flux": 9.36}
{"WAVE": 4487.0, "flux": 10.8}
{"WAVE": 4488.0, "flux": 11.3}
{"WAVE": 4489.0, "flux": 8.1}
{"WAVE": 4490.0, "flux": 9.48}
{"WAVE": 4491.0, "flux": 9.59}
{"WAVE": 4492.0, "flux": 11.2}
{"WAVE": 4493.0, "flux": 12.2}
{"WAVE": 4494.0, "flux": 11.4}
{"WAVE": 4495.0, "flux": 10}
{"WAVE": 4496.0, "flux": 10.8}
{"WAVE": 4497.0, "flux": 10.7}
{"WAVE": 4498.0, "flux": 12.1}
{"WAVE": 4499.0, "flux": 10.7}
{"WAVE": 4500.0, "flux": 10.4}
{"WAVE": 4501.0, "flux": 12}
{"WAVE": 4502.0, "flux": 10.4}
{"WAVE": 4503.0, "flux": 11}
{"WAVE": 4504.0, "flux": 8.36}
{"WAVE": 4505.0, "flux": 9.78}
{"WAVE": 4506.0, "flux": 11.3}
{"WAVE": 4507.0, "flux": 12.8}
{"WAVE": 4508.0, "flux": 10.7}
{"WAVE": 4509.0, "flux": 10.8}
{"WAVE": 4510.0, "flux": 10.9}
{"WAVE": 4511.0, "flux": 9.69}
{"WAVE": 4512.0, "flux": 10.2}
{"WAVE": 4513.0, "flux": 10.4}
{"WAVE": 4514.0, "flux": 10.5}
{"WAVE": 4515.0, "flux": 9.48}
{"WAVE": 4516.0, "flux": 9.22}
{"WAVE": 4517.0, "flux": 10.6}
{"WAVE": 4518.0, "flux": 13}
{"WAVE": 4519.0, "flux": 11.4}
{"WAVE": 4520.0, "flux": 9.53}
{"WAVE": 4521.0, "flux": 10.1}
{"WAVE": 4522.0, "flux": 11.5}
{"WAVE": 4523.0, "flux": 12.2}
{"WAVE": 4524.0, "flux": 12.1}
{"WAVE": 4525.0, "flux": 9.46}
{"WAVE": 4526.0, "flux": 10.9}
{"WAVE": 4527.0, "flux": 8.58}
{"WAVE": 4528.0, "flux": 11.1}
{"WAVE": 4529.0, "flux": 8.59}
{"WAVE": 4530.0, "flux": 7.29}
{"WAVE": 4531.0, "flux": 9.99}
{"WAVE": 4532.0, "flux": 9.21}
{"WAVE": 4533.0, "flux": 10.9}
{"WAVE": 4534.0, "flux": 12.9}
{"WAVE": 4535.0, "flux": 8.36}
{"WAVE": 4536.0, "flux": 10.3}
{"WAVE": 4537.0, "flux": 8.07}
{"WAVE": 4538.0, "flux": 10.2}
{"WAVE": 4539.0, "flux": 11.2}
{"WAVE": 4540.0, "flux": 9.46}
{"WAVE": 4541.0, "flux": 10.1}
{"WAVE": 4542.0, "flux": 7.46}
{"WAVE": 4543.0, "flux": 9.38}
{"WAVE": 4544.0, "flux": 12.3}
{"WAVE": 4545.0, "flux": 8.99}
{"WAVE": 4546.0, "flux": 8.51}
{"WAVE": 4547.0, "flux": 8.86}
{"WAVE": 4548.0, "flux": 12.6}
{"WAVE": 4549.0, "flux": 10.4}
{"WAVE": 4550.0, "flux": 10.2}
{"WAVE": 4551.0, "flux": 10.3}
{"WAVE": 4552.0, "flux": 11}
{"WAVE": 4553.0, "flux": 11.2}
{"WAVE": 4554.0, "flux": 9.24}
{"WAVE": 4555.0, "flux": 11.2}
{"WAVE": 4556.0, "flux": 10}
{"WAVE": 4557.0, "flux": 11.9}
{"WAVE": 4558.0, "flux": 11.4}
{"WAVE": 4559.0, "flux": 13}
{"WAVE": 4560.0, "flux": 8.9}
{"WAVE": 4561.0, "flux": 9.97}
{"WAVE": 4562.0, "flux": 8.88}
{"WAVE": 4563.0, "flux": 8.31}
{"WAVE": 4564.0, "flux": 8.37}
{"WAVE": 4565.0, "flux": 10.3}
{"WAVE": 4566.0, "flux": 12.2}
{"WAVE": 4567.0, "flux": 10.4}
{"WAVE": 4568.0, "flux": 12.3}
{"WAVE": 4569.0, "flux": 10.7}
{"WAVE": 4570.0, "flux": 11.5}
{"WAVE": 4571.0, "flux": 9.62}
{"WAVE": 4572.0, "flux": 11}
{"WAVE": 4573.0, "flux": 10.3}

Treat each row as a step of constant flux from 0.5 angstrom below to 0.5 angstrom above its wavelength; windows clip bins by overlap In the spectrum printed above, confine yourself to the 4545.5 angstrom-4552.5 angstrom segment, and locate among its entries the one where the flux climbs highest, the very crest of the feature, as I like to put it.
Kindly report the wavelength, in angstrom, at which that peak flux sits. 4548.0 angstrom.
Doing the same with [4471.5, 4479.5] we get 4478.0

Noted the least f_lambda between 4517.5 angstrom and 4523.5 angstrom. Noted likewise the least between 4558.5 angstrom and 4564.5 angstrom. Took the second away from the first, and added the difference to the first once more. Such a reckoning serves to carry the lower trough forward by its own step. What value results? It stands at 11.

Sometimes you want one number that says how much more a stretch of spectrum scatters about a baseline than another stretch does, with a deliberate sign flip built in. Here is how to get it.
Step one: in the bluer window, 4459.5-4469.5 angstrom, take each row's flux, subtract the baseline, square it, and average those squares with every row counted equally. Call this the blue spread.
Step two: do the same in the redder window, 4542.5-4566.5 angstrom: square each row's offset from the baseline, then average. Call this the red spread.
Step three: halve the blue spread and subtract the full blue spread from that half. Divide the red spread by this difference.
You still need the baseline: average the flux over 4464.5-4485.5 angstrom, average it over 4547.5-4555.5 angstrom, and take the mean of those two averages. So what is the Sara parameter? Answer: -1.7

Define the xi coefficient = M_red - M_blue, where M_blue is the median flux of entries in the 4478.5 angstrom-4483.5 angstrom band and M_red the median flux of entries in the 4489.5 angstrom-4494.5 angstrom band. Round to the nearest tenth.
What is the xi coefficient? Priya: 1.1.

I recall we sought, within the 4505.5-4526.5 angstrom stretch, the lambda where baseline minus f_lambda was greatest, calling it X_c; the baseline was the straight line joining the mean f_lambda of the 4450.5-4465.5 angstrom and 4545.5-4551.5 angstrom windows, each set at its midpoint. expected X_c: 4516.0 angstrom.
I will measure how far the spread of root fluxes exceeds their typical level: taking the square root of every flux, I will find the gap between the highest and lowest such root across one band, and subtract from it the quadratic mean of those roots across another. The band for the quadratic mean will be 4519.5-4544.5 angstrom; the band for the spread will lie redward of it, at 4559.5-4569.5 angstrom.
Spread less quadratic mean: -2.55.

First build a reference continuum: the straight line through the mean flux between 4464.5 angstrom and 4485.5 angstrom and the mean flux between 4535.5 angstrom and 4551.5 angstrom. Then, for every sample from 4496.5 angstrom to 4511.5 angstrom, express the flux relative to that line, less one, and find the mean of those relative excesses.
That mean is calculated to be 0.04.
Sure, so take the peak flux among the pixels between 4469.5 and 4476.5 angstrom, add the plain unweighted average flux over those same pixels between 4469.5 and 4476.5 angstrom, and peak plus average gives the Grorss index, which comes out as 23.8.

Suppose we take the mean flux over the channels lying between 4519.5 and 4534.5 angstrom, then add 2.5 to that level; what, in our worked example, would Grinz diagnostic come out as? 12.8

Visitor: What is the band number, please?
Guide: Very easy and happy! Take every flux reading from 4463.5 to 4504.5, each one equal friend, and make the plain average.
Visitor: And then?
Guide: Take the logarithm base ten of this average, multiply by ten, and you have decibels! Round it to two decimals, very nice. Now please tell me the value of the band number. 10.28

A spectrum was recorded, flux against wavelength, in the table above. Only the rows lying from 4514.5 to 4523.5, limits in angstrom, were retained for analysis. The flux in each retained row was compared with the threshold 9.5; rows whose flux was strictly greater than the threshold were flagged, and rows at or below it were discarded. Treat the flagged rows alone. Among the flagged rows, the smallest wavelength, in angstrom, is 4517.0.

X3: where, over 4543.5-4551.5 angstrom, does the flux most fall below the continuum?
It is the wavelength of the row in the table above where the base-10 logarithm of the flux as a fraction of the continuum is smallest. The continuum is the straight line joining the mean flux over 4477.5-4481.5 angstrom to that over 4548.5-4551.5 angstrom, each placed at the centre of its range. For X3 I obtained 4546.0 angstrom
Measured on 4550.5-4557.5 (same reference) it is 4554.0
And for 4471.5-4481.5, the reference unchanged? 4476.0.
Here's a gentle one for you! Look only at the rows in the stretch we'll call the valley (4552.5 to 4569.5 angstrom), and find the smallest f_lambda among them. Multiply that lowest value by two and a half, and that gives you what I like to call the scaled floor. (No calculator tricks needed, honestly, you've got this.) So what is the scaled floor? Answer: 20.8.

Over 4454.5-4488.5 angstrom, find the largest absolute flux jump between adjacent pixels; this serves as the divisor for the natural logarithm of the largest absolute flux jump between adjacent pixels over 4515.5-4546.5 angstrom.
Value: 0.48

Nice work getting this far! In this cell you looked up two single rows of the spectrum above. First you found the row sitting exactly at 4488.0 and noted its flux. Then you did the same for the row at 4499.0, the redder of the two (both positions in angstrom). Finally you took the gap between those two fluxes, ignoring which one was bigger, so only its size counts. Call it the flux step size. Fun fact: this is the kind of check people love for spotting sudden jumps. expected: 0.6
